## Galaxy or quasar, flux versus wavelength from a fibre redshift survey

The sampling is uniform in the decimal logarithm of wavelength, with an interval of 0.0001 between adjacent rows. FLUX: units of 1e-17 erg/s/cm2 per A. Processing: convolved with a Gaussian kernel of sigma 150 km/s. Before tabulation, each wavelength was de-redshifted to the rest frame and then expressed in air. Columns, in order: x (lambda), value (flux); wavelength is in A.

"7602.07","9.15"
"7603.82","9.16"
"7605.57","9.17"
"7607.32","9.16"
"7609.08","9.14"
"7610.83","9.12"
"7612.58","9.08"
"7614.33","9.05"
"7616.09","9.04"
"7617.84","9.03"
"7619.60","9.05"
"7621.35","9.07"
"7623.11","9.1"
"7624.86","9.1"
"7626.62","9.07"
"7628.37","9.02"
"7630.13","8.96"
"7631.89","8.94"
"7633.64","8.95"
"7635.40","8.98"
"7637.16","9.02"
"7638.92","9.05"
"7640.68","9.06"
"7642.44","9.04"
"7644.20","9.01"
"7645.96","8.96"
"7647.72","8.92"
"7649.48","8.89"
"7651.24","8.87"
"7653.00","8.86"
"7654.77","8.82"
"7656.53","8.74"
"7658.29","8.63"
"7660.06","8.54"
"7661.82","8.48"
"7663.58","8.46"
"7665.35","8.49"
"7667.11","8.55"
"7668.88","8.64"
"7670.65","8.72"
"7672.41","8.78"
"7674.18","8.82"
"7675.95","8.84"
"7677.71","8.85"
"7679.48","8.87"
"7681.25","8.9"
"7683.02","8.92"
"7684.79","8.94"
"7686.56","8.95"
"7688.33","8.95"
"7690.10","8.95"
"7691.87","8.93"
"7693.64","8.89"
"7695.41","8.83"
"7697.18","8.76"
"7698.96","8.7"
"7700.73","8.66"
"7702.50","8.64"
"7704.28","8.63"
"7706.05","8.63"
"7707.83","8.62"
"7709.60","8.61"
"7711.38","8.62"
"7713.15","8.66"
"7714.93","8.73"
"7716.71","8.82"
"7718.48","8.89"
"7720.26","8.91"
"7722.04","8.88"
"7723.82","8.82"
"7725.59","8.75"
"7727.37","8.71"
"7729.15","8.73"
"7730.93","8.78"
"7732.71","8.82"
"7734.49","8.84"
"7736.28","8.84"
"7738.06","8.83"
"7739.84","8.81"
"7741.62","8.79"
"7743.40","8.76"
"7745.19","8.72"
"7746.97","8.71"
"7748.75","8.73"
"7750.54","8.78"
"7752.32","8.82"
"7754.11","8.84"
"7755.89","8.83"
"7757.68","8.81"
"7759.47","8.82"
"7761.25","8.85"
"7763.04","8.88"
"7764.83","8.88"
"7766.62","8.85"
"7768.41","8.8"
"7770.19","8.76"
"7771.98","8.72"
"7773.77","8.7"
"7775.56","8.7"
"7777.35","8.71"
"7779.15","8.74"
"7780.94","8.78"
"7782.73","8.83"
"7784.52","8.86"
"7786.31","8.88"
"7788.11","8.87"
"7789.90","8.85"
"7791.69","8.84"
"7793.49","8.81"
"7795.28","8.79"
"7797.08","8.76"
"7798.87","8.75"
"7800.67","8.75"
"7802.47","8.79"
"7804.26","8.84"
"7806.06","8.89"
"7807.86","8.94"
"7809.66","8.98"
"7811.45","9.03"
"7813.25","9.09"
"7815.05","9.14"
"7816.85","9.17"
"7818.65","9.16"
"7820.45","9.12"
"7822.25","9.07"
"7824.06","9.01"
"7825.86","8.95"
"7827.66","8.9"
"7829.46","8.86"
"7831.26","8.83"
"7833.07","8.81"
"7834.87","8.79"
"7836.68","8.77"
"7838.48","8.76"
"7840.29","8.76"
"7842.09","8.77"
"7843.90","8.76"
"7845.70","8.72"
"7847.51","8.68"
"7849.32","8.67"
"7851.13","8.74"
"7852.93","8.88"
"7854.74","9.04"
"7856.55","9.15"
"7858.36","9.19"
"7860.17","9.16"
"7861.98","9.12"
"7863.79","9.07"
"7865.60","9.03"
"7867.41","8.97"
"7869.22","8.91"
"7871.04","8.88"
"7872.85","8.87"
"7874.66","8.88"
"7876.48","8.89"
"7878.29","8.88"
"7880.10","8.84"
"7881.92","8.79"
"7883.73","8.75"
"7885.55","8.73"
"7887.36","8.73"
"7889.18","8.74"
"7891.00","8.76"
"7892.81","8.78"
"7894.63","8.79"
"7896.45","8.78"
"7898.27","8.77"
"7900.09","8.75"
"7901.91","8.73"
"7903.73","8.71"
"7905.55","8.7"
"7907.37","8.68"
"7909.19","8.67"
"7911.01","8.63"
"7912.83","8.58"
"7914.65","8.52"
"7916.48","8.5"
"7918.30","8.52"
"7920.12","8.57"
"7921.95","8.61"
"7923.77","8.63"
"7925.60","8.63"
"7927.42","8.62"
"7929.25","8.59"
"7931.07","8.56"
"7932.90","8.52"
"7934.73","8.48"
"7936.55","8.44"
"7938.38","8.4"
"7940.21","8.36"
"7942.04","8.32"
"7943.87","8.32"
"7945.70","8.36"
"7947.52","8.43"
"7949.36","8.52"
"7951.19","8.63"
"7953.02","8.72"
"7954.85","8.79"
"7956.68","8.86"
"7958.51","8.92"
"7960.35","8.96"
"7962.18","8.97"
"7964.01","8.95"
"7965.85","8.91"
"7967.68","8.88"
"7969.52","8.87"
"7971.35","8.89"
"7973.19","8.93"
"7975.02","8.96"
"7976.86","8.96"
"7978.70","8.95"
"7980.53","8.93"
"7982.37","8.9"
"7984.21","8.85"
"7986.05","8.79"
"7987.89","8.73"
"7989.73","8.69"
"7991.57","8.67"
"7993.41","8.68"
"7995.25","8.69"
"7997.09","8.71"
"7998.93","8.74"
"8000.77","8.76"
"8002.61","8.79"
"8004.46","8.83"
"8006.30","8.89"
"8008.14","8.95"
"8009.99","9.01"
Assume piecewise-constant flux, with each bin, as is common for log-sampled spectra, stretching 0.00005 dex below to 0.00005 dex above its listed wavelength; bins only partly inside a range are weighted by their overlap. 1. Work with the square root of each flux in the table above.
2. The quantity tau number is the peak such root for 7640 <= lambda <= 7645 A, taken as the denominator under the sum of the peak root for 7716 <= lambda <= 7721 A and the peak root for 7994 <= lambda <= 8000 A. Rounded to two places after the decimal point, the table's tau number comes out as 1.97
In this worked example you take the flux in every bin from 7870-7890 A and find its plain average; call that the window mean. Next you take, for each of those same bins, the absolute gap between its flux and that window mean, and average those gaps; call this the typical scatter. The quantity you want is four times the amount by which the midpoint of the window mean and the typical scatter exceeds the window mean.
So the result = -17.5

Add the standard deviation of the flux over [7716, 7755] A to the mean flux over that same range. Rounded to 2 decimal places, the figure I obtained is 8.86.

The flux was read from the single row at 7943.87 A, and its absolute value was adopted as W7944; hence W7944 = 8.3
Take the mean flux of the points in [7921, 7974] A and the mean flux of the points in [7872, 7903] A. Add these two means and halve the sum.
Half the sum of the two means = 8.72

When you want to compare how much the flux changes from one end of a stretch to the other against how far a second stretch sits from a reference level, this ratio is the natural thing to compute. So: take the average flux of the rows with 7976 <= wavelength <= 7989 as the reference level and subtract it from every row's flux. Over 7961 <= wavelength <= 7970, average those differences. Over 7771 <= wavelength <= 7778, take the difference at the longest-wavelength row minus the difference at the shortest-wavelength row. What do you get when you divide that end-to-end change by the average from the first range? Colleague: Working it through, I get -0.2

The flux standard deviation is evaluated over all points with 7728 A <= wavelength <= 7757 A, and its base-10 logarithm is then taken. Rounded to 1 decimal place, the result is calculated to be -1.3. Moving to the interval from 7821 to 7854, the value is -1.0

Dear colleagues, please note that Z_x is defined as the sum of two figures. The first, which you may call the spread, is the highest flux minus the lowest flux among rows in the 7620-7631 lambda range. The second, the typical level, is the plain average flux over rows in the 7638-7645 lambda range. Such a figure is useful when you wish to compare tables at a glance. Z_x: 9.18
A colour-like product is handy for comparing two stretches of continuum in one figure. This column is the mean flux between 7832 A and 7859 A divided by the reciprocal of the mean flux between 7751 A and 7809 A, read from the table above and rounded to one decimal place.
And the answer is 77.8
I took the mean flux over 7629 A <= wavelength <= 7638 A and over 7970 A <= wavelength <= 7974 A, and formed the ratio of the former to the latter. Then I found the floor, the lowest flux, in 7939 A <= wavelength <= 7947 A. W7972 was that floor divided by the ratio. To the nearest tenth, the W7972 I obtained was 8.3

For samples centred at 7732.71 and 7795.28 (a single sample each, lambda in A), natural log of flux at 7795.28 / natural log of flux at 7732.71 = 1.00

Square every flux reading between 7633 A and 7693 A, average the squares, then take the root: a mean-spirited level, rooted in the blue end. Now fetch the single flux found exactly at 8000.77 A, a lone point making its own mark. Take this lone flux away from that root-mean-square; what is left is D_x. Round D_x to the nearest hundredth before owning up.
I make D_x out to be 0.08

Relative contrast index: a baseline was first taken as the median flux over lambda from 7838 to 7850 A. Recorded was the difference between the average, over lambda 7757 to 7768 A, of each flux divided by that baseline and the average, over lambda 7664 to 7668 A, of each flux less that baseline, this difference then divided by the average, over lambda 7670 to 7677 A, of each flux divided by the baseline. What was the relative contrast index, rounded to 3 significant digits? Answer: 1.25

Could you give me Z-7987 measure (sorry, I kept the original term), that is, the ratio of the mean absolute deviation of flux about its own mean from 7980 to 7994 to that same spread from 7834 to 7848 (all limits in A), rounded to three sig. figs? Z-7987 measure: 3.41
